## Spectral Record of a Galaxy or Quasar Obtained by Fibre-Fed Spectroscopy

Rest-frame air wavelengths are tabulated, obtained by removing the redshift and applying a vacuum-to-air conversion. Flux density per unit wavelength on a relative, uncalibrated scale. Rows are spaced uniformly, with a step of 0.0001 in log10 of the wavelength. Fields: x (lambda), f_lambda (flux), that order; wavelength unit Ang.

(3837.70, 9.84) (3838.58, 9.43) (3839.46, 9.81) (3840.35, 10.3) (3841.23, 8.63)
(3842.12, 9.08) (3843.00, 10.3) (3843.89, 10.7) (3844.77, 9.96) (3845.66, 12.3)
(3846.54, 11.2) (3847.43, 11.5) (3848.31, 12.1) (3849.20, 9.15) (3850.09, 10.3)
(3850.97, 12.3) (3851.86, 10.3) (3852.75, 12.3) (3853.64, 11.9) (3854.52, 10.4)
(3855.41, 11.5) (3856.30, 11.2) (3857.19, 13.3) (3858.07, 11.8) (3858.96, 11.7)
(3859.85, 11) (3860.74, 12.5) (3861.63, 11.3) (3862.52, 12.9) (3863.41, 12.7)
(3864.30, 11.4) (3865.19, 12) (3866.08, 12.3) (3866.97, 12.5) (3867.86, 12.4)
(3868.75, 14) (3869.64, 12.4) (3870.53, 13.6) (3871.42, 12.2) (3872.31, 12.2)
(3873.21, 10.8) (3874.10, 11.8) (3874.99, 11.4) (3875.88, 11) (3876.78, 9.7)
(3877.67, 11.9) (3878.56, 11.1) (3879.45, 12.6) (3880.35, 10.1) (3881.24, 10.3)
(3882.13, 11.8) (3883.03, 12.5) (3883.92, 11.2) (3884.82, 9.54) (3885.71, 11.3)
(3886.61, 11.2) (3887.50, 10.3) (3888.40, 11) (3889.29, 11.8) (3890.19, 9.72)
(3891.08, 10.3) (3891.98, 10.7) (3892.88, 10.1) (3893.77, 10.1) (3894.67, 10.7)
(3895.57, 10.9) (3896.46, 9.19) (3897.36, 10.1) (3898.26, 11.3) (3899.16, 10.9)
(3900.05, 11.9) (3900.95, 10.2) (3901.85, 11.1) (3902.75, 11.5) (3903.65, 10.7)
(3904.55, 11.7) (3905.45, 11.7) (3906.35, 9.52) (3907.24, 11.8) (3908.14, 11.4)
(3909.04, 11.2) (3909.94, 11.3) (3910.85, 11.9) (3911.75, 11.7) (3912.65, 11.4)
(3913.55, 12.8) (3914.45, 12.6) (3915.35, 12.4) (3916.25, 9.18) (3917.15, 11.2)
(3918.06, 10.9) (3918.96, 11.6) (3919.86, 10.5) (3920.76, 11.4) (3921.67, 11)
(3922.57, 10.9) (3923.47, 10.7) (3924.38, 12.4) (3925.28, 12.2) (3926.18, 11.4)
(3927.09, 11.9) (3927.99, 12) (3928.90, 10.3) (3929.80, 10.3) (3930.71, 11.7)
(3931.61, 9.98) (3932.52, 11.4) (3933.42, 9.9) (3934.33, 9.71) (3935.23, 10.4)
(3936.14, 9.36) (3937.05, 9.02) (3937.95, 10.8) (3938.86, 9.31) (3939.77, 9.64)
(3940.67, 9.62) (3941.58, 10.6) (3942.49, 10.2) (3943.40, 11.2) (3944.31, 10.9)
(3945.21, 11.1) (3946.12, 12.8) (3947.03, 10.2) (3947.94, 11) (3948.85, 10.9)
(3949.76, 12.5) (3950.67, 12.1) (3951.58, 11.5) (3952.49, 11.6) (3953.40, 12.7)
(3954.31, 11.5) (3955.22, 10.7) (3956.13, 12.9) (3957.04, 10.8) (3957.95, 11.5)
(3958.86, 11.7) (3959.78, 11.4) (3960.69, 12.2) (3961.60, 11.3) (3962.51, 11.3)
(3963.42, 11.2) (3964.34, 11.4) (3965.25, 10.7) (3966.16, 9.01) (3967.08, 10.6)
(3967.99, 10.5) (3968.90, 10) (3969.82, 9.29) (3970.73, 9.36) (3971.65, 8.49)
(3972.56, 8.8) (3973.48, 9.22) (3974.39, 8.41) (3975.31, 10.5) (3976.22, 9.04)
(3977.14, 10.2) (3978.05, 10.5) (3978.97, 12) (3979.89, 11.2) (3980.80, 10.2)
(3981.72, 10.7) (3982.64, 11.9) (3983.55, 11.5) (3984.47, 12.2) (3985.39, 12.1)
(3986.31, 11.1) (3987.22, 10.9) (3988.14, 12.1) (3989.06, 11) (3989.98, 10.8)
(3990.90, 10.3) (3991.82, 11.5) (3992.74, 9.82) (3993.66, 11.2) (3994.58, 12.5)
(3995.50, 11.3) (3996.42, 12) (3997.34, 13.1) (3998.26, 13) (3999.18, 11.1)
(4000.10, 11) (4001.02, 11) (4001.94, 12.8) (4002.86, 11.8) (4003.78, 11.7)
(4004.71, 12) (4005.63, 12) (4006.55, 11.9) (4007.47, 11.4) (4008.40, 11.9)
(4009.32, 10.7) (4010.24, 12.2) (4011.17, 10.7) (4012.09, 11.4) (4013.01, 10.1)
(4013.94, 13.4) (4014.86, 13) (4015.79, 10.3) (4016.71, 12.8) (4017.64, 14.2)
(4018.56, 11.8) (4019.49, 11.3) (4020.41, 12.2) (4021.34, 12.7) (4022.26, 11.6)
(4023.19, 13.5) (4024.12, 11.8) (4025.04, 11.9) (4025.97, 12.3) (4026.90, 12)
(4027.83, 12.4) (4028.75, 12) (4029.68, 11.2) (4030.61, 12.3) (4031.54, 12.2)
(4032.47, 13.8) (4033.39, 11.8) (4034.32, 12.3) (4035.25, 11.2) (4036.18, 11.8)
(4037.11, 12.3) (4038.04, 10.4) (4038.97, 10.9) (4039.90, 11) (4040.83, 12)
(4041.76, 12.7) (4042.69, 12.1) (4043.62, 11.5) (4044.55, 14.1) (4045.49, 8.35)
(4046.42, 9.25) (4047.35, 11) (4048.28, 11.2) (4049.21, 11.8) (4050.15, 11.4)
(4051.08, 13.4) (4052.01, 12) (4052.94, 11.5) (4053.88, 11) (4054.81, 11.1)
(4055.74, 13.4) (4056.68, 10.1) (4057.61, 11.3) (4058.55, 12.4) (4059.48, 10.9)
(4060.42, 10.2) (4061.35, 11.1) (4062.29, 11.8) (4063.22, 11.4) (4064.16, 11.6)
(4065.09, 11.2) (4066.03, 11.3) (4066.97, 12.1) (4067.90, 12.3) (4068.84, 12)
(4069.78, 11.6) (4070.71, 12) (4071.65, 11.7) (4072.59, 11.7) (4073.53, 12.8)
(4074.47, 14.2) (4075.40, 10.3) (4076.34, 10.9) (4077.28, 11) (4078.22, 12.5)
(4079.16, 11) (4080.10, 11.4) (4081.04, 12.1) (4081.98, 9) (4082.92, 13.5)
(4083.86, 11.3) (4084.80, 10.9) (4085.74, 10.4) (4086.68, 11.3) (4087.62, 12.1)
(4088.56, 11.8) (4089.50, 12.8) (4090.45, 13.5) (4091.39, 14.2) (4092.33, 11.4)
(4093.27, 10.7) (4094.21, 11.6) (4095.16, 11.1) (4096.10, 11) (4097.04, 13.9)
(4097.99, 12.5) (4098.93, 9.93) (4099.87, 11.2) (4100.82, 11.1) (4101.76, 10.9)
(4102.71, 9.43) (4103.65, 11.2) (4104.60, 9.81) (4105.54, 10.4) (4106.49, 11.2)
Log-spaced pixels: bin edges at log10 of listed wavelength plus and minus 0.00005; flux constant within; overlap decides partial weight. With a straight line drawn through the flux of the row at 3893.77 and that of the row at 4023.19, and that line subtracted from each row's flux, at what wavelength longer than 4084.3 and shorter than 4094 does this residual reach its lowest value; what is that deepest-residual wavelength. 4085.74 Ang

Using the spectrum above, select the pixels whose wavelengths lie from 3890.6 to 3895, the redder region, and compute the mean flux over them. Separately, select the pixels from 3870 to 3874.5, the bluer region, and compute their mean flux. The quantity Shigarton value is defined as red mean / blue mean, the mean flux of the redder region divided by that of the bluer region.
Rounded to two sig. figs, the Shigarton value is 0.86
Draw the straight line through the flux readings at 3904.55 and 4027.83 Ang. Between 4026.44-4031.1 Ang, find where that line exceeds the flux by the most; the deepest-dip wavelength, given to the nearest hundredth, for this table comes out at 4029.68 Ang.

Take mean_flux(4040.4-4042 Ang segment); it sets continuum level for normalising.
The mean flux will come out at 12.3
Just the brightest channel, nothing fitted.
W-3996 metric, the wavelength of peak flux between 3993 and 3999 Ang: 3997.34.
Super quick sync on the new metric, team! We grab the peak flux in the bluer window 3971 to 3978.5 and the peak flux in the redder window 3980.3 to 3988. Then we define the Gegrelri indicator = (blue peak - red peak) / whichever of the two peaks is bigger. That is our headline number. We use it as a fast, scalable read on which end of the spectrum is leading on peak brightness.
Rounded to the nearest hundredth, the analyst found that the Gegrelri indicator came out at -0.14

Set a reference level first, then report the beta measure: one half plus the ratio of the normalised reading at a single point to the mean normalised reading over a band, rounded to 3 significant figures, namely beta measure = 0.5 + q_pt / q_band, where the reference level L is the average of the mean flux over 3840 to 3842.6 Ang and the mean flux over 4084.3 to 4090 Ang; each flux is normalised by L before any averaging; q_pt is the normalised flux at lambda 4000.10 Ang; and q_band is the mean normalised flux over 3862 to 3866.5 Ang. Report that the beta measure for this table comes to 1.40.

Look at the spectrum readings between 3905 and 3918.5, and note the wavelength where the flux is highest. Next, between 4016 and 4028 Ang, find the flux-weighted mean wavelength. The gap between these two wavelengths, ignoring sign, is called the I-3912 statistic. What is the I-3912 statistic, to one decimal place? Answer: 108.7 Ang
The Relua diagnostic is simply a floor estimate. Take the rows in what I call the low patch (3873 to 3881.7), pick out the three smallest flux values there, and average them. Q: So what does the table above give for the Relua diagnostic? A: 10.0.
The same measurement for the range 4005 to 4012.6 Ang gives 10.9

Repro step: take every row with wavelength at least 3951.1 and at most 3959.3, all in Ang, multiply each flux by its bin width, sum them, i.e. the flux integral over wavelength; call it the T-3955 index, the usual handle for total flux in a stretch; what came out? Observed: 96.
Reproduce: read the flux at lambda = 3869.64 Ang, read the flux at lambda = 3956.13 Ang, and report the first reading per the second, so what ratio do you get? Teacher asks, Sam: 0.96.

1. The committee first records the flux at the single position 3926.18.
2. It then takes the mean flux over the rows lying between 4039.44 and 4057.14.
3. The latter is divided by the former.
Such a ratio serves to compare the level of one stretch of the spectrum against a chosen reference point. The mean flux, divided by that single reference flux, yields 1.01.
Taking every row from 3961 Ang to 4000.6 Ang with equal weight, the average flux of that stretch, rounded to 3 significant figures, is 10.8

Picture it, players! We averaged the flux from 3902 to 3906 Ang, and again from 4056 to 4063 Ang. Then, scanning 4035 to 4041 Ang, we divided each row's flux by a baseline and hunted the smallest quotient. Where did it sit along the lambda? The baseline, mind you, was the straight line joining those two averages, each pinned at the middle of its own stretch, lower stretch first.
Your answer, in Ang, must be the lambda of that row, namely 4038.04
